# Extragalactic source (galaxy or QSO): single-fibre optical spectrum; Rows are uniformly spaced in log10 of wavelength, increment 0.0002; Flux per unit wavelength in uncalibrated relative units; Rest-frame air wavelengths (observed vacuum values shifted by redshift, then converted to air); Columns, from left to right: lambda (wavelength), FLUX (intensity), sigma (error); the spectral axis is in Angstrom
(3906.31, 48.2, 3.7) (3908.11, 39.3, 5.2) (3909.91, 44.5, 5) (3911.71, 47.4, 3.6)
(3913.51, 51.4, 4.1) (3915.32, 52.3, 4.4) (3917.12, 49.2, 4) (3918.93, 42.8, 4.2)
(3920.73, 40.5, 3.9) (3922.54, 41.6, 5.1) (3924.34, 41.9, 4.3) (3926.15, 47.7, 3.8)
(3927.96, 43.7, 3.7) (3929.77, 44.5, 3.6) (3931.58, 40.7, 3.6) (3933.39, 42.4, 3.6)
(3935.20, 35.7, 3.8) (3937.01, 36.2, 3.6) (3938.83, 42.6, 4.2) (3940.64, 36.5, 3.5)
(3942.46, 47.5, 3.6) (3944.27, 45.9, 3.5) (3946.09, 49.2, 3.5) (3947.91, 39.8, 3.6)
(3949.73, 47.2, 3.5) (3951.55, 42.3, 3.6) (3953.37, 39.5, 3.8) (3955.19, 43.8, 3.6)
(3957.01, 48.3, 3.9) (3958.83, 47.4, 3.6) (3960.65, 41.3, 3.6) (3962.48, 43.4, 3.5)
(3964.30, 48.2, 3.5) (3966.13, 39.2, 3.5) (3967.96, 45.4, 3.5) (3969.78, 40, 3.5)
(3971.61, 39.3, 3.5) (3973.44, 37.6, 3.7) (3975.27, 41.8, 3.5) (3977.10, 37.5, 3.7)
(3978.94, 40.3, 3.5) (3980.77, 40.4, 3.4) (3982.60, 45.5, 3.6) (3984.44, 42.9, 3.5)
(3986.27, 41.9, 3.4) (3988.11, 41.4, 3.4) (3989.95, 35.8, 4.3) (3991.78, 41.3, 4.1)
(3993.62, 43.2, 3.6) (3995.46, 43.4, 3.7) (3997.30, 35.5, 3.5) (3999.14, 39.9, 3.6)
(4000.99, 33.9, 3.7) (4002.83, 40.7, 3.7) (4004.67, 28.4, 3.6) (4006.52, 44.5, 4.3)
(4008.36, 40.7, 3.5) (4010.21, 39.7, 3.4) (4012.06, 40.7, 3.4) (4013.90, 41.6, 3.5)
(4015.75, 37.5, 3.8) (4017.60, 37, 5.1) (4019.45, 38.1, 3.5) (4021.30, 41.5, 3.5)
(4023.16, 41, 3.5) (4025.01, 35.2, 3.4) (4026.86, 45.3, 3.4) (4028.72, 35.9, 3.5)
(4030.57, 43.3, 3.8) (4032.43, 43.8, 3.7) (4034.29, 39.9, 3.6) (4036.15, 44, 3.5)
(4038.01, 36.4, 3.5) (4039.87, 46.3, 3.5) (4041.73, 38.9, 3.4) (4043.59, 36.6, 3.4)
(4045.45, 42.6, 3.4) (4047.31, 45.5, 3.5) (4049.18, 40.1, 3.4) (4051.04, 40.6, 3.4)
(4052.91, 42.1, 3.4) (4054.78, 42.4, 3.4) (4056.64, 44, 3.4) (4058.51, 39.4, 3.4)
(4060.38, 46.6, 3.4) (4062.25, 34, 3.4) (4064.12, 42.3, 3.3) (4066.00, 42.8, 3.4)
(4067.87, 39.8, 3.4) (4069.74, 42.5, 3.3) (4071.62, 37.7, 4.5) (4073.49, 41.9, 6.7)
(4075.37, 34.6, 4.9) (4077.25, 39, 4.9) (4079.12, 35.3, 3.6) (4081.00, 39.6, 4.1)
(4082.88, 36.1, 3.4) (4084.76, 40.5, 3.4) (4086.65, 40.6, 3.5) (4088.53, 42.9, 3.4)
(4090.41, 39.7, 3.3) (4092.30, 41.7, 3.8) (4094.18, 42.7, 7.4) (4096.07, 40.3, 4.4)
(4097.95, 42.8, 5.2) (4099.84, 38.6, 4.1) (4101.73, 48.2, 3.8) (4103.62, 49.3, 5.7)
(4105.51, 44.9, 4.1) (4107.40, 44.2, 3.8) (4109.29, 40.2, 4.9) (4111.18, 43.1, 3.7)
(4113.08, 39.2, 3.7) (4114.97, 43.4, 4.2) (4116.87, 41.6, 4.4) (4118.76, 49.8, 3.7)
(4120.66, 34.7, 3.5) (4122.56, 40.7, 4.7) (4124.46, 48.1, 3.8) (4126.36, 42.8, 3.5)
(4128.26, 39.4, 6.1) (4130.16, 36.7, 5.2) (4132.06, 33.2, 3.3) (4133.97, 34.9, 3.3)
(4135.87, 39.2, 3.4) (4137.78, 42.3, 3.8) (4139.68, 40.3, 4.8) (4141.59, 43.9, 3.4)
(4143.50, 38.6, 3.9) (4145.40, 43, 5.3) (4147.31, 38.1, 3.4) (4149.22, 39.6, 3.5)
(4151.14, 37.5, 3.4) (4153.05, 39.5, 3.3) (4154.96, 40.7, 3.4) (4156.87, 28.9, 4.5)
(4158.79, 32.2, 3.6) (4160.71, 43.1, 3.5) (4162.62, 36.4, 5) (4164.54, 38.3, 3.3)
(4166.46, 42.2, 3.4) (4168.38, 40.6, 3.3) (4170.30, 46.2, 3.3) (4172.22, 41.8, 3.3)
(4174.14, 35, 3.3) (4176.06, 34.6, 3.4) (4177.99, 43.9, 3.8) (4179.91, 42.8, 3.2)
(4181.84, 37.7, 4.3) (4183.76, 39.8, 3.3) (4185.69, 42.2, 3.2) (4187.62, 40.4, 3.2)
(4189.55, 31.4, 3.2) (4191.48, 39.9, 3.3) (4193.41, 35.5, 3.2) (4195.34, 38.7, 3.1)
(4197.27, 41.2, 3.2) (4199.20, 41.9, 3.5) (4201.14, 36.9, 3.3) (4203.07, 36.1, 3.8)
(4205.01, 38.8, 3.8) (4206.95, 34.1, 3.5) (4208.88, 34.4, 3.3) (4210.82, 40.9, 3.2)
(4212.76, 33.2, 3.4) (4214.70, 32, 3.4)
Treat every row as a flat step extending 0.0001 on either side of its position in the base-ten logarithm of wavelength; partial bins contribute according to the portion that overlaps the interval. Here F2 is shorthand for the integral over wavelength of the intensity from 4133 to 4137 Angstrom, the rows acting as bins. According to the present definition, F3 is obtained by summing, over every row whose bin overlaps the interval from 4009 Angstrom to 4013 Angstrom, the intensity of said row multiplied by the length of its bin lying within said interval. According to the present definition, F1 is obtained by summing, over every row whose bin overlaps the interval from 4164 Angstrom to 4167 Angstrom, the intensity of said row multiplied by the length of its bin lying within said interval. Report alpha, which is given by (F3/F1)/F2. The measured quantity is 0.0090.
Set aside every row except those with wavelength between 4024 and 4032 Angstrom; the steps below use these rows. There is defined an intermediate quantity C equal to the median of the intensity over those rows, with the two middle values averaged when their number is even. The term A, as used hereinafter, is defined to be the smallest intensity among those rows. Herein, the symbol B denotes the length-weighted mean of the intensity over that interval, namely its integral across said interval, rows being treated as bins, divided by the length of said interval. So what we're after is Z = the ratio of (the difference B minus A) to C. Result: 0.126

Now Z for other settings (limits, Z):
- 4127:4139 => 0.122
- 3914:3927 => 0.112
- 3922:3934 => 0.061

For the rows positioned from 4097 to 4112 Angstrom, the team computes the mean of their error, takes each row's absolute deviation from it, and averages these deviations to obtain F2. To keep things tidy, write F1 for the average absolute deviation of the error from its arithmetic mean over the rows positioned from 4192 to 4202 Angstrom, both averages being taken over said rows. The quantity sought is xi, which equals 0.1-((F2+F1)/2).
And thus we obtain -0.28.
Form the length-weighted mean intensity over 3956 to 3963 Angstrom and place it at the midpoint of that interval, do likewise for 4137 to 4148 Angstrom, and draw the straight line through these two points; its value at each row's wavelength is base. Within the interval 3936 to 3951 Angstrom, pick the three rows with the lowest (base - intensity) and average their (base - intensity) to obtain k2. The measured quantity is -2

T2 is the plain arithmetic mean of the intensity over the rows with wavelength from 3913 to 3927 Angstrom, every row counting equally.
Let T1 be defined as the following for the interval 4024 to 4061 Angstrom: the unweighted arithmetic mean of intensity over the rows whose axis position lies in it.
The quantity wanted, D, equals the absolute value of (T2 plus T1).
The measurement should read 87.4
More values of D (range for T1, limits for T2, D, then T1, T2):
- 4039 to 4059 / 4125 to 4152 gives 80.9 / 41.7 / 39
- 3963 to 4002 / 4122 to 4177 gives 79.9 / 40.7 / 39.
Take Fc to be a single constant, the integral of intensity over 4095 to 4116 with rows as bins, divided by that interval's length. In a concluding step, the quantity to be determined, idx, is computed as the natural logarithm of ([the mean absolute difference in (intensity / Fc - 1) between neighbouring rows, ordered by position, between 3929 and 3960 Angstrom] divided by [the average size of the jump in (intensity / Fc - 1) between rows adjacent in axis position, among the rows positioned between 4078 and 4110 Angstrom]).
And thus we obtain 0.42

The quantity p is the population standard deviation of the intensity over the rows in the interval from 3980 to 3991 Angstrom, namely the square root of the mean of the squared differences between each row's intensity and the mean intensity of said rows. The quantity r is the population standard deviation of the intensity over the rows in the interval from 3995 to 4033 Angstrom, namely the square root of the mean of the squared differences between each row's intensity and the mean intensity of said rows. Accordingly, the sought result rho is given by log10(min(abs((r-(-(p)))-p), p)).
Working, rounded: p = 2.93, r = 4.0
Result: 0.467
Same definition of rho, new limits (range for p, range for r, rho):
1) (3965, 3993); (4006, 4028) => 0.417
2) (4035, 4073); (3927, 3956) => 0.520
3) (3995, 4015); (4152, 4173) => 0.647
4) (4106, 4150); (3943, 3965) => 0.520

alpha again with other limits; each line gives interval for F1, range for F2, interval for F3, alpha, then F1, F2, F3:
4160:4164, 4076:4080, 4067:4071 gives 0.0070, 158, 148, 163.5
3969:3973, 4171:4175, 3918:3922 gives 0.0068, 157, 156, 166.6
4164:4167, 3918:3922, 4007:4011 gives 0.0081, 121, 167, 162.8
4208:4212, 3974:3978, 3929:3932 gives 0.0054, 150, 158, 128.5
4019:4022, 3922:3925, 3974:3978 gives 0.0105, 120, 126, 158.0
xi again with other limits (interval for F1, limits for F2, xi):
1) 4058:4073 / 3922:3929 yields -0.26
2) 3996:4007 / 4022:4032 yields -0.05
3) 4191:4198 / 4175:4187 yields -0.10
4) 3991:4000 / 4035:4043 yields 0.00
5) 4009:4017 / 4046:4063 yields 0.02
